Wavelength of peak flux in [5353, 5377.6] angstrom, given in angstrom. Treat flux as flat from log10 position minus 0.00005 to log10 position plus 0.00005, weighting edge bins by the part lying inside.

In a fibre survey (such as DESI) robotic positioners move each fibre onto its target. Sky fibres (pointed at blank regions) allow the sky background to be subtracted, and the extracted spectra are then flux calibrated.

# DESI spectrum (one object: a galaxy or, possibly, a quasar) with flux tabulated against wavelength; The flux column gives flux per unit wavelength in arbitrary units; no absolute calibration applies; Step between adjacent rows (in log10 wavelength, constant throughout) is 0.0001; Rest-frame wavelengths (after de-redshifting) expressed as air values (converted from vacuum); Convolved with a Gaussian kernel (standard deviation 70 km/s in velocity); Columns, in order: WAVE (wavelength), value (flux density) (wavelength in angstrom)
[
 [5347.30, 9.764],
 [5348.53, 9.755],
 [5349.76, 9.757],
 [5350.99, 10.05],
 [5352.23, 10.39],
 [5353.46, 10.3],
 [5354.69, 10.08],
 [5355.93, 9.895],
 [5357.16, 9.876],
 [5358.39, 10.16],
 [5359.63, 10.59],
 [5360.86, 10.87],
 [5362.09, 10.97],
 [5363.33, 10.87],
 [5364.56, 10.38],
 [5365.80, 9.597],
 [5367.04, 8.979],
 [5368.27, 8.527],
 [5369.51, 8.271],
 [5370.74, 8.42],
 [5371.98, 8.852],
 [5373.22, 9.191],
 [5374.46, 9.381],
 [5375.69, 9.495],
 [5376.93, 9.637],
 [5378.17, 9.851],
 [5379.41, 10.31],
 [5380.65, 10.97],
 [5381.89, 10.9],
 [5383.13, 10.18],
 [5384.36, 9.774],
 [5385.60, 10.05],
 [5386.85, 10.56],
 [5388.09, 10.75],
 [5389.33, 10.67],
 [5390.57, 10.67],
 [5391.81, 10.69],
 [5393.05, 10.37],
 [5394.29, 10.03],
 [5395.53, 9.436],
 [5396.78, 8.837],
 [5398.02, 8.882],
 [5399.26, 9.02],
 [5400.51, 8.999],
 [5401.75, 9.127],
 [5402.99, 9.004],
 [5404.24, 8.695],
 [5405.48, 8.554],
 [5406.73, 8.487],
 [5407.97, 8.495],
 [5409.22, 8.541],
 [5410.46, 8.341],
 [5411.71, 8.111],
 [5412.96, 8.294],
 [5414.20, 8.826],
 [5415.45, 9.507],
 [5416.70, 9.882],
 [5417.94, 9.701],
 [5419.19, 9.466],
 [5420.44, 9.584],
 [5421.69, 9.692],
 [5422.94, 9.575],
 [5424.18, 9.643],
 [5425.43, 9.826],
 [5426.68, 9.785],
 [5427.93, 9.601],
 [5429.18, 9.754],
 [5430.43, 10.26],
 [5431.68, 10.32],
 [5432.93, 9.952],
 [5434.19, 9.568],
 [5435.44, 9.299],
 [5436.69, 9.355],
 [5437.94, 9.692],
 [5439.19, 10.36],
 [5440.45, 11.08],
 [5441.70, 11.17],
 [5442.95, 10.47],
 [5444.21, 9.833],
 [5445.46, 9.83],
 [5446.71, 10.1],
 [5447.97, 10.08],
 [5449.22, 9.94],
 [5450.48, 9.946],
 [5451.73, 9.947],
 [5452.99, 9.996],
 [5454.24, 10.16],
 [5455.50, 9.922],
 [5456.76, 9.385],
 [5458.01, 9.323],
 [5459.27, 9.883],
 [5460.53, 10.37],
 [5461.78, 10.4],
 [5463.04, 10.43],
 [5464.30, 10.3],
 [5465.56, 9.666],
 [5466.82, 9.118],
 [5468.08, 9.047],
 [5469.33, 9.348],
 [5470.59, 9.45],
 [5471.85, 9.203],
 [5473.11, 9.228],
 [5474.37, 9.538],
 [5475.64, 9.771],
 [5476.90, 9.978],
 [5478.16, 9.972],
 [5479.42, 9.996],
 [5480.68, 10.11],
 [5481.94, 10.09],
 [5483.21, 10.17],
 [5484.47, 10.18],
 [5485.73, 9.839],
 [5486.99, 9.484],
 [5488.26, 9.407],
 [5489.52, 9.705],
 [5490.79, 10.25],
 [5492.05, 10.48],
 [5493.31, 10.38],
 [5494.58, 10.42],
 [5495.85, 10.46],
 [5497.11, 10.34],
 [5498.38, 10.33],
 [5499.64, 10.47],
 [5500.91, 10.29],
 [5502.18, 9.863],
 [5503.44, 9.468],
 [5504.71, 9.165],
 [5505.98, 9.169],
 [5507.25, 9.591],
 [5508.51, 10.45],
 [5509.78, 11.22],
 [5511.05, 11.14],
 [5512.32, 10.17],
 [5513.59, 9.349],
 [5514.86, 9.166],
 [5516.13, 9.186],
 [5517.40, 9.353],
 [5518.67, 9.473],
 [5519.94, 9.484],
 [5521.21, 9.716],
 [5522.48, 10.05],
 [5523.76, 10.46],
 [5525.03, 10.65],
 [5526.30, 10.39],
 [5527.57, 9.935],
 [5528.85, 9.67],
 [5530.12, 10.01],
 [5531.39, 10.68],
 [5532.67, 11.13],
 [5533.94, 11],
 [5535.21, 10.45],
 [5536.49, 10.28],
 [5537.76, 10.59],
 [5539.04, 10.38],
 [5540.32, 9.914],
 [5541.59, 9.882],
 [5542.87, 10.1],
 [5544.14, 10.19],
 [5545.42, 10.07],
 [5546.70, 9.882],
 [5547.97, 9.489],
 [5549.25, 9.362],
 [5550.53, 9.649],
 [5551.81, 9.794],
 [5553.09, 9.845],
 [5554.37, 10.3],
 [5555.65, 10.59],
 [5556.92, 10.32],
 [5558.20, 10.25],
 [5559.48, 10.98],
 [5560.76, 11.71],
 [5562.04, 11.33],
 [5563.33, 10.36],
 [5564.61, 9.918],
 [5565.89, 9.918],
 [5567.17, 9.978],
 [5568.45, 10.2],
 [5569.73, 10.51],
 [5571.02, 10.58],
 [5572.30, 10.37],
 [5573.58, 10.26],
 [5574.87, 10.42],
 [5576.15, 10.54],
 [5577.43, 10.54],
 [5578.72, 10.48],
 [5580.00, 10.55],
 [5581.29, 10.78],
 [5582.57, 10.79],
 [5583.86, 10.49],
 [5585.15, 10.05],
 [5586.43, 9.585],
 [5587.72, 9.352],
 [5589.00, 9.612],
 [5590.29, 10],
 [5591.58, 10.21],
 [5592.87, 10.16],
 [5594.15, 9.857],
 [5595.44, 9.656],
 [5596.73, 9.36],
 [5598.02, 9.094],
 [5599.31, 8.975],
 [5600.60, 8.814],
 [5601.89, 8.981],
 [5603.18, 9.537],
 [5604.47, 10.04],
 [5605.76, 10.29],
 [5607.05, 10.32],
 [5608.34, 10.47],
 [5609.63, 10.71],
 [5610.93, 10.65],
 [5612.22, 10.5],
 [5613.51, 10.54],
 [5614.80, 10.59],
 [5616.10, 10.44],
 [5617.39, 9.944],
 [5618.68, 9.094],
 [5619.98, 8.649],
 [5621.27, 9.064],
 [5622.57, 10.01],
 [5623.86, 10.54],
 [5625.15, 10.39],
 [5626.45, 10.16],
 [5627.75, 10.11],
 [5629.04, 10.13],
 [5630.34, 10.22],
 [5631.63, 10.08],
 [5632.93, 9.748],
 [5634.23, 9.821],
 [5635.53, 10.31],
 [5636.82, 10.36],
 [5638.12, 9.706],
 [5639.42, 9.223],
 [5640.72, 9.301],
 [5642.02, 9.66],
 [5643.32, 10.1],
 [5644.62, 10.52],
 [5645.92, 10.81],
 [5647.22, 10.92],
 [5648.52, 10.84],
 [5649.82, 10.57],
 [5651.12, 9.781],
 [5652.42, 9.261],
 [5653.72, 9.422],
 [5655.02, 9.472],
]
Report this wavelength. 5362.09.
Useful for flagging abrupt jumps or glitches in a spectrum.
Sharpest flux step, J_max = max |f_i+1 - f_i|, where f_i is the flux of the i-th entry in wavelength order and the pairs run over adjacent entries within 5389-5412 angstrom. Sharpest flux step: 0.60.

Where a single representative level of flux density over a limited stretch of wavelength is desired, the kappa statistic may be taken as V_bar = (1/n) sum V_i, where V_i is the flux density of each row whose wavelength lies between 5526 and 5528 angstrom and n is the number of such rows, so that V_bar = 10.2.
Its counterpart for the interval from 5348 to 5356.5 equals 10.0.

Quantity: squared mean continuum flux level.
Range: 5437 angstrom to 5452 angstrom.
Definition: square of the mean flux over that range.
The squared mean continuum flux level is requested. 104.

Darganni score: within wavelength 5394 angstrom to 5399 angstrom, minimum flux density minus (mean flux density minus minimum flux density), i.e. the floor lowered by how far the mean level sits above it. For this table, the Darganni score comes 8.4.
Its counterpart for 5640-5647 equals 8.5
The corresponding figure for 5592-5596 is 9.4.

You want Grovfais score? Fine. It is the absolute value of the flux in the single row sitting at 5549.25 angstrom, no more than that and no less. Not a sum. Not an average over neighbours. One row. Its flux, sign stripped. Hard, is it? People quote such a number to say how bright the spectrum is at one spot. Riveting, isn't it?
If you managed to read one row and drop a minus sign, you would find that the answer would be 9.4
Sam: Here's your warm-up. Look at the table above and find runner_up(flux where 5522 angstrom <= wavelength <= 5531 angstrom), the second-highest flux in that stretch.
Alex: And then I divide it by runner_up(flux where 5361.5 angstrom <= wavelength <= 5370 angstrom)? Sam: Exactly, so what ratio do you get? 0.96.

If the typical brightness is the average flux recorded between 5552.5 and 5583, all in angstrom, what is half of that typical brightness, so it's 5.24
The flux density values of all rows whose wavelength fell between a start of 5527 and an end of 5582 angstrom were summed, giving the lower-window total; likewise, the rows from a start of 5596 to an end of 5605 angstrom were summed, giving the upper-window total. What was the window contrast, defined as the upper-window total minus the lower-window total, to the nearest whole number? -378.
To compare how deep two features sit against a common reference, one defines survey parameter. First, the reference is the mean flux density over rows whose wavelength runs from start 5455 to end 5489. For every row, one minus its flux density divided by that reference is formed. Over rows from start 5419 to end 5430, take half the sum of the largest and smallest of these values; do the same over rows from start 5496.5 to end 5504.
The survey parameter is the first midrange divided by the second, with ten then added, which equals 9.4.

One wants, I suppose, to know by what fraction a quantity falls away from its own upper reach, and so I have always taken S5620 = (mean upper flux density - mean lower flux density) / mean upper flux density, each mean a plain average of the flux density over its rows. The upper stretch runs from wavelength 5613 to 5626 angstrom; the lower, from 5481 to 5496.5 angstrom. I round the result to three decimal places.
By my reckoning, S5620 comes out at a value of -0.015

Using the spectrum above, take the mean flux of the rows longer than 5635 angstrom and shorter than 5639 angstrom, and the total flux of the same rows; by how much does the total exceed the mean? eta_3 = 20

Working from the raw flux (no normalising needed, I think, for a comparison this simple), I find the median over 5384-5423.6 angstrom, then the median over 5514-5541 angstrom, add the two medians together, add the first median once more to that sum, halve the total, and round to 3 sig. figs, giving 14.5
